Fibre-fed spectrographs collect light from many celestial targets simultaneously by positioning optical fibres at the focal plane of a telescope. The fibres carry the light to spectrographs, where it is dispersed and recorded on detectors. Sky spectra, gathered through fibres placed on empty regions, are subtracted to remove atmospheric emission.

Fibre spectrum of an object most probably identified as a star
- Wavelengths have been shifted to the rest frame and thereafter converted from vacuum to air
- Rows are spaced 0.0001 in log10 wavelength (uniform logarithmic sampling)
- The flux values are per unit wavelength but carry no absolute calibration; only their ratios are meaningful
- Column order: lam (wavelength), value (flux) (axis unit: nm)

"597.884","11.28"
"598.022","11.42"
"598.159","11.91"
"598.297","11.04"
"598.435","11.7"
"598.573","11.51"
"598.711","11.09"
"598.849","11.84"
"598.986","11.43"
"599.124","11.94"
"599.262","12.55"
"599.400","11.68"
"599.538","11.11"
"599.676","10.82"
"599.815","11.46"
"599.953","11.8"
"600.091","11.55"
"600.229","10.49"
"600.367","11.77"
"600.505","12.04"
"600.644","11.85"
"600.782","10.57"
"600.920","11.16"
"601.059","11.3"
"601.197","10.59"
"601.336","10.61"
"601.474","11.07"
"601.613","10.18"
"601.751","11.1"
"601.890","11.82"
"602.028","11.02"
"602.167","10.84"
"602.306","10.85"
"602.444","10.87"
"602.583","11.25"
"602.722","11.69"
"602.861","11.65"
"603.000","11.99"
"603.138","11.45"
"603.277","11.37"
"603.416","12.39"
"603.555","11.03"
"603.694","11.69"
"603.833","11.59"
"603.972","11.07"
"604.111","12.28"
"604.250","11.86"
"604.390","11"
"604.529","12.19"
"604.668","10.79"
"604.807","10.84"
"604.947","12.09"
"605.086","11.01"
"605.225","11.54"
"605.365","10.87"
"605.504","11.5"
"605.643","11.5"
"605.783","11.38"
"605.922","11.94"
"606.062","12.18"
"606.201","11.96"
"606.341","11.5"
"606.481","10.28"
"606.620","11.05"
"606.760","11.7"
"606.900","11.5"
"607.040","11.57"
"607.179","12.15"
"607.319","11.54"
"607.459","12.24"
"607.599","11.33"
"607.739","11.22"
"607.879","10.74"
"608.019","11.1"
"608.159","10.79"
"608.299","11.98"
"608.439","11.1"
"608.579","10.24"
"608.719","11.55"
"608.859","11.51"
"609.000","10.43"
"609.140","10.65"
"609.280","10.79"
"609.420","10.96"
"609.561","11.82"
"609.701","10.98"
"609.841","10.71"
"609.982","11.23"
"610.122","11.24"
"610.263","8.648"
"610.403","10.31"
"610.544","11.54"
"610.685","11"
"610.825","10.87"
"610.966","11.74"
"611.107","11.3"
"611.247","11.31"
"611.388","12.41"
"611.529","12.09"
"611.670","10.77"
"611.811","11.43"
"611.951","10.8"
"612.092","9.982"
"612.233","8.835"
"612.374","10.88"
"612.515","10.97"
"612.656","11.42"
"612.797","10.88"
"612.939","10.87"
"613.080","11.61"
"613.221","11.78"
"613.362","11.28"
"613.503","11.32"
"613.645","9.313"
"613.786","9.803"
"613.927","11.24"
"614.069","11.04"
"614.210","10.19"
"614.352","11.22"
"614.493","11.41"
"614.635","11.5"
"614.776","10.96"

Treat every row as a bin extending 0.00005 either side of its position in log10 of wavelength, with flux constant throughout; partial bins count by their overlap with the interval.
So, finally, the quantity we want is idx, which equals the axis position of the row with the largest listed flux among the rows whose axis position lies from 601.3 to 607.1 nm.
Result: 603.416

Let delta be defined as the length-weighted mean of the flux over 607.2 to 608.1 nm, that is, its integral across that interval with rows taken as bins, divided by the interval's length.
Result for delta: 11.4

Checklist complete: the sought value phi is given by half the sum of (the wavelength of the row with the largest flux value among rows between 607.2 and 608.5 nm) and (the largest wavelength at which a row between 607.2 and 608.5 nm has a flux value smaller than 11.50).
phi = 607.95 nm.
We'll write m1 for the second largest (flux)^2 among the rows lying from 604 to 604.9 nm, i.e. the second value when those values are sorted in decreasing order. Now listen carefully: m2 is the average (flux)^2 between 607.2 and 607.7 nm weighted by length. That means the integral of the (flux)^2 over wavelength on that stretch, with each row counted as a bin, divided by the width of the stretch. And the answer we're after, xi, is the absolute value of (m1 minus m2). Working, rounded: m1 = 149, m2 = 137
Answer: 11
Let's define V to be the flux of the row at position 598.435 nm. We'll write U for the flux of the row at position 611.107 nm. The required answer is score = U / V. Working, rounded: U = 11.3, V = 11.7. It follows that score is 0.97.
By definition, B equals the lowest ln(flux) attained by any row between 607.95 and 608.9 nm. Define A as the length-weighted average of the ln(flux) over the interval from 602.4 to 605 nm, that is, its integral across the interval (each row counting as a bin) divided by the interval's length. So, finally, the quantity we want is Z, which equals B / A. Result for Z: 0.952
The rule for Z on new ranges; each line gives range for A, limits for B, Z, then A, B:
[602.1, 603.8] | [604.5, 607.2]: 0.957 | 2.435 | 2.33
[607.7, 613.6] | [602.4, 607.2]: 0.972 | 2.397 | 2.33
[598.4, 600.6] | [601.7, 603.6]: 0.975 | 2.446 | 2.38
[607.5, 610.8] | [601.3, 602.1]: 0.970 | 2.393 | 2.32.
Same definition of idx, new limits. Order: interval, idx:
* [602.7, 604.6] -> 603.416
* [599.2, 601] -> 599.262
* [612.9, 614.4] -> 613.221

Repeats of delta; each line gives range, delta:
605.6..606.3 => 11.8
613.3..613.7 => 10.7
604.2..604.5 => 11.5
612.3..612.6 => 10.9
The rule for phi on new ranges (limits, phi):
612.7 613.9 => 613.50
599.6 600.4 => 600.09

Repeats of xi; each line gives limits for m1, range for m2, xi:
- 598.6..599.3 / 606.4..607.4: 12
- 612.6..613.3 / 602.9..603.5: 4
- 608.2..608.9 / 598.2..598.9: 2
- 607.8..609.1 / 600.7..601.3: 14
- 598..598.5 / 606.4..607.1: 11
